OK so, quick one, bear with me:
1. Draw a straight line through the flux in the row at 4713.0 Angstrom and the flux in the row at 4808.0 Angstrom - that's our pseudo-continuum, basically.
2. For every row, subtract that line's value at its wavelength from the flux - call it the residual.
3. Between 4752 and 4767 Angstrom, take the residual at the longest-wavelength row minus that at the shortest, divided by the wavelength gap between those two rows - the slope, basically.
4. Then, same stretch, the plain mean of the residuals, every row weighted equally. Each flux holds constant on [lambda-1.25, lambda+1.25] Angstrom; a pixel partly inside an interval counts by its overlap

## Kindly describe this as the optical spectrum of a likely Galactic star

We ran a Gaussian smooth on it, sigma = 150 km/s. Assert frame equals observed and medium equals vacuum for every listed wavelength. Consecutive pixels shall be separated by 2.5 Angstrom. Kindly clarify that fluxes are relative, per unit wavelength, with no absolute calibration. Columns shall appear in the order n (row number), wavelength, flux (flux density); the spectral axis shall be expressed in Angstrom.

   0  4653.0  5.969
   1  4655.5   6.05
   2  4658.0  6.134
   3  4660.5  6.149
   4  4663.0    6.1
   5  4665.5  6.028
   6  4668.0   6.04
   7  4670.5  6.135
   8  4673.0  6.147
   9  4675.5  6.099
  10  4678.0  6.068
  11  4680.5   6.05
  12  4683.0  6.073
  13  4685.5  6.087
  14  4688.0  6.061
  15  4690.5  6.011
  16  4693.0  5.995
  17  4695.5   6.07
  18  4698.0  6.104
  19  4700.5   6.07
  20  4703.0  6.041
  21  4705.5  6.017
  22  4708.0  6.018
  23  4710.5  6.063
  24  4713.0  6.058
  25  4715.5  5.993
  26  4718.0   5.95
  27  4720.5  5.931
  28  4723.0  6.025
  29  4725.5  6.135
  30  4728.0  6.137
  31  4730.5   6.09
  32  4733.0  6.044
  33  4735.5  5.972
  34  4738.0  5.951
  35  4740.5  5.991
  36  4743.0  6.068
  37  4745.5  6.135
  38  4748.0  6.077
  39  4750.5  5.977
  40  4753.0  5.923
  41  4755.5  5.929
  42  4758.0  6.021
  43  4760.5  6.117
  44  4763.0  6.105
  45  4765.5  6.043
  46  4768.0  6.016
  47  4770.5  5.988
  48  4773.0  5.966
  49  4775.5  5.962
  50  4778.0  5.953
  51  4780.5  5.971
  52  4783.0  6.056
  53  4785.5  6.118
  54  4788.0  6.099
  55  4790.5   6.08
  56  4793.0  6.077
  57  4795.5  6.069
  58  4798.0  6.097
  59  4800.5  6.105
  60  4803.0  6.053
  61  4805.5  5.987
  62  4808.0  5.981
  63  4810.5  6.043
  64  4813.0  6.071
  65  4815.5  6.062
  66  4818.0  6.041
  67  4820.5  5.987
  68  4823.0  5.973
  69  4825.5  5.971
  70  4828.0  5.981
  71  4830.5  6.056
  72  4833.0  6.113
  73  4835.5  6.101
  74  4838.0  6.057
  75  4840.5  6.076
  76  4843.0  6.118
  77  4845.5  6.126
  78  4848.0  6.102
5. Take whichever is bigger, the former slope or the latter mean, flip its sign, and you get -0.010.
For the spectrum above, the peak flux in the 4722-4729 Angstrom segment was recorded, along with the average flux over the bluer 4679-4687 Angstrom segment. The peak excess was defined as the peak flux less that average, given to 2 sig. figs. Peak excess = 0.067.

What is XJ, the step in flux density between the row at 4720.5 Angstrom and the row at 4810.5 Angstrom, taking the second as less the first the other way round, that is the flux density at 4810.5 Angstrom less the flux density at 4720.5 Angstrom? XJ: 0.112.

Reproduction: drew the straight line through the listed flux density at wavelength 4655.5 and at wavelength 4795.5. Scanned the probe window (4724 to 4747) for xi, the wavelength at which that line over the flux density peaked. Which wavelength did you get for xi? 4738.0 Angstrom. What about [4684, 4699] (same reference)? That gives 4693.0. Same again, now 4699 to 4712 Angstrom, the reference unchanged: 4705.5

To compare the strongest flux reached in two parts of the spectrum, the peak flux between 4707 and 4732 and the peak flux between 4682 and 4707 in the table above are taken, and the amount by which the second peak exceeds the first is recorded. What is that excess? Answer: -0.033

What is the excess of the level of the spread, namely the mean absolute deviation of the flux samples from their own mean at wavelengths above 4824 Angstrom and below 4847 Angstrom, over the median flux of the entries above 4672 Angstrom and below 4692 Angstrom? -6.026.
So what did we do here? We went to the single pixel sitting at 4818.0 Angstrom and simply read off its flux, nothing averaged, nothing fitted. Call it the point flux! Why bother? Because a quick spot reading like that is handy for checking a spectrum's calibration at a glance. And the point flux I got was 6.041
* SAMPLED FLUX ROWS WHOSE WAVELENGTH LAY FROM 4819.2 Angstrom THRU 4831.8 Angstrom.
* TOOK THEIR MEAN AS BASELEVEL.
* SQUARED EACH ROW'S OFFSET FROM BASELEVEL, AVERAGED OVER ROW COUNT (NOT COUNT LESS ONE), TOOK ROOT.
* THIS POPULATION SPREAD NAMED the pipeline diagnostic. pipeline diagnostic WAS 0.032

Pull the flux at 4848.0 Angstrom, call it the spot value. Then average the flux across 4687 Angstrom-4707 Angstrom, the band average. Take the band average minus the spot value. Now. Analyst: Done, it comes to -0.06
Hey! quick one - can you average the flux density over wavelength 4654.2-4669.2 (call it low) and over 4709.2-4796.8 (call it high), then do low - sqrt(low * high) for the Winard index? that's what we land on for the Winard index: 0.026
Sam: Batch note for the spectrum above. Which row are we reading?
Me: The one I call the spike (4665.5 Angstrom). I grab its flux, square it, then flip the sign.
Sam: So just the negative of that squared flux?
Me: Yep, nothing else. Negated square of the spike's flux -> -36.3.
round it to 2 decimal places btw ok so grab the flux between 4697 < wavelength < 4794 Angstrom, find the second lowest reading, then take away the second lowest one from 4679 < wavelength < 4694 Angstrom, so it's -0.08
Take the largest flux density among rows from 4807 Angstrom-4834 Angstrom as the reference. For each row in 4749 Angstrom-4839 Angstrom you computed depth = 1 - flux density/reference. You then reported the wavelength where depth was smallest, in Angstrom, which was 4785.5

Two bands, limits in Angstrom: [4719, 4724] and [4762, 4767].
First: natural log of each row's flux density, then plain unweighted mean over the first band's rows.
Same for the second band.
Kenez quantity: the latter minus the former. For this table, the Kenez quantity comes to 0.016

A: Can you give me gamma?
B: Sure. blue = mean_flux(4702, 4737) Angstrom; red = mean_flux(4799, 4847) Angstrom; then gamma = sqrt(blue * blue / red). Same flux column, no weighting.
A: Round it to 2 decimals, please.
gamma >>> 2.45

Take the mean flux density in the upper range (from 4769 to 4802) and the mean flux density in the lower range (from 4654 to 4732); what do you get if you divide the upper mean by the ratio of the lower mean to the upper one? 6.02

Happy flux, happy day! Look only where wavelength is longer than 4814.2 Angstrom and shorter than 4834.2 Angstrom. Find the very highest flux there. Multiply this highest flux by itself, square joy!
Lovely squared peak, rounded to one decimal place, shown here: 37.4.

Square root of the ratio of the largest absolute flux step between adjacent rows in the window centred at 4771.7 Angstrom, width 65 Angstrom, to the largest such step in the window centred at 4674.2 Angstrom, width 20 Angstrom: 1.03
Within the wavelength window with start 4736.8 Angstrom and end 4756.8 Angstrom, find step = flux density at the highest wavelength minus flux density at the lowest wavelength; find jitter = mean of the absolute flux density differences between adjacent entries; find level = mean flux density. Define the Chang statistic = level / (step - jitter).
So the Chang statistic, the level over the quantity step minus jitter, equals -76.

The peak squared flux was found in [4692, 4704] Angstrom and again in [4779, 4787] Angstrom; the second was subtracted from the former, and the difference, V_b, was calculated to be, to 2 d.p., -0.17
